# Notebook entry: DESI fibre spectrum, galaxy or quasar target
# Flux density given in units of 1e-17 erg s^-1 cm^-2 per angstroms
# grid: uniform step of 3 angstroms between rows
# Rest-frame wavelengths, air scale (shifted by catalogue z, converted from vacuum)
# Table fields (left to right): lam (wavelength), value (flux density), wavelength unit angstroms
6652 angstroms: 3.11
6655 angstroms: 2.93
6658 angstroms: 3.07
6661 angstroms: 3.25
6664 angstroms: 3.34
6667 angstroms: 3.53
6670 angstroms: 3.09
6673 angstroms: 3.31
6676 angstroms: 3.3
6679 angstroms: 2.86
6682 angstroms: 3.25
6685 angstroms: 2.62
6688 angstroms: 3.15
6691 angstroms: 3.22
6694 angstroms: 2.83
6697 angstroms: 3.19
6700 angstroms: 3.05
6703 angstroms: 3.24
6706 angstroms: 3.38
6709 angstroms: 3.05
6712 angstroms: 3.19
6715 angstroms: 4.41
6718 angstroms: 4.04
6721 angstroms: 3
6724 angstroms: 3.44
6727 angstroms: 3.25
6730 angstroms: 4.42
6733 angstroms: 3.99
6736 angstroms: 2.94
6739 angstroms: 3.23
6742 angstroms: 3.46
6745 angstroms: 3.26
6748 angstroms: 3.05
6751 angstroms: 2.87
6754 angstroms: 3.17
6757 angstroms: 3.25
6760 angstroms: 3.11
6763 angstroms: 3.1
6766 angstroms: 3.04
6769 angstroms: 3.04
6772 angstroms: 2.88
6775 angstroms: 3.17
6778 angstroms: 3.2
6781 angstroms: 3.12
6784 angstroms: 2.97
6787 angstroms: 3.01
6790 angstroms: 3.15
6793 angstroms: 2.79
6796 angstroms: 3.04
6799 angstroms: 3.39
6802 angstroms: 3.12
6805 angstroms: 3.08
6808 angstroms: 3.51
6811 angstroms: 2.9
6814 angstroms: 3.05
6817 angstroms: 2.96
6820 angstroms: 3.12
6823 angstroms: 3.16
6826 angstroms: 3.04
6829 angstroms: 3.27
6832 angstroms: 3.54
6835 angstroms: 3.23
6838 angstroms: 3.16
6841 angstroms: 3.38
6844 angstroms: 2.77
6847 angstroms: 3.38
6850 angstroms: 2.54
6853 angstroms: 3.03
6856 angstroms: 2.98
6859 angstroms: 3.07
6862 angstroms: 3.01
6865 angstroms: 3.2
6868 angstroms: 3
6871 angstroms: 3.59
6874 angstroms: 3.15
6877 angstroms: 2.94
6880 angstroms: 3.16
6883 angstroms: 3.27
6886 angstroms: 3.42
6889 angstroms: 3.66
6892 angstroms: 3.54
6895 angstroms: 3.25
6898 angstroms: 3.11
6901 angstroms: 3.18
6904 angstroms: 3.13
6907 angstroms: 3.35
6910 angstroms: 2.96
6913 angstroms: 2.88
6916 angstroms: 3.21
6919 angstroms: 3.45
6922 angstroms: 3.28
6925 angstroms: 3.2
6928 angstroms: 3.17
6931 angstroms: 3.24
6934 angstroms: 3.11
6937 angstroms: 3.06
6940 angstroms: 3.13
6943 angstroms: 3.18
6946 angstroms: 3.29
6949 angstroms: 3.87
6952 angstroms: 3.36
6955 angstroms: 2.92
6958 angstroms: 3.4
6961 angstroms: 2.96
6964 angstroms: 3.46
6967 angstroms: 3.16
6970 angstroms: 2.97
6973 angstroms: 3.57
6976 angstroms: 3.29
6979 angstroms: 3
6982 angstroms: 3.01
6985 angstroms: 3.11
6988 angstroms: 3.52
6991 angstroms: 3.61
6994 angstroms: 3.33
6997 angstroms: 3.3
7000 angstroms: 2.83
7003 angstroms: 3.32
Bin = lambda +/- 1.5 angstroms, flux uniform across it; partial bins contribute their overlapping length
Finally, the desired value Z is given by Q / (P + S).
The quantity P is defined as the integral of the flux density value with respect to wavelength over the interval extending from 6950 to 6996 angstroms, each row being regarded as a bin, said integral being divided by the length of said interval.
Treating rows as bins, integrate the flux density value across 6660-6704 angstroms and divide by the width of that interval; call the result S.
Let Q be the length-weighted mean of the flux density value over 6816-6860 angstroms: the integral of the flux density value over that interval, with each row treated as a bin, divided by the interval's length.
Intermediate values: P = 3.25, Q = 3.11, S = 3.15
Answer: 0.486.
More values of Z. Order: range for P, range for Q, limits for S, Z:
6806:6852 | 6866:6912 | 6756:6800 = 0.522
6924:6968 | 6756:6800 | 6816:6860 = 0.485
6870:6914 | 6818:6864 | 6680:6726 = 0.478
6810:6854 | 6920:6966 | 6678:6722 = 0.511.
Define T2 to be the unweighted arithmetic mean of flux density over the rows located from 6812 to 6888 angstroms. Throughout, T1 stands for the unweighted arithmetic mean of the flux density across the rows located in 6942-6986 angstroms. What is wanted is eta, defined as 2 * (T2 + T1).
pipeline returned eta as 12.75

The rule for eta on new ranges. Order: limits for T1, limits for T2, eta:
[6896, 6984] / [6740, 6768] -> 12.70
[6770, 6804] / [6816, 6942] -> 12.50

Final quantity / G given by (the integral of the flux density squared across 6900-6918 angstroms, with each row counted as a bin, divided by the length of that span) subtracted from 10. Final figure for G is 0.20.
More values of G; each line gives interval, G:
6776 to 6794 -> 0.68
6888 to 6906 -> -0.95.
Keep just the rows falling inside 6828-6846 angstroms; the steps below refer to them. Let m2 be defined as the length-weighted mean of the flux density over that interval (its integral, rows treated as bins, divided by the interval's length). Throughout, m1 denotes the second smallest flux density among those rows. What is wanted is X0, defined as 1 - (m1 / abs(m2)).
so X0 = 0.021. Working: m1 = 3.16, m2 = 3.23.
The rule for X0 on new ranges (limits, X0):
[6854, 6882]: 0.046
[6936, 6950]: 0.050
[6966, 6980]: 0.064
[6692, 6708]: 0.028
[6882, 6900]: 0.036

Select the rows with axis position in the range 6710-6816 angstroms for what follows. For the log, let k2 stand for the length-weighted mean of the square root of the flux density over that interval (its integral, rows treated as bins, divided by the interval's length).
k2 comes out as 1.80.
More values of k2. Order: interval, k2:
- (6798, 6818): 1.77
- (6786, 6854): 1.76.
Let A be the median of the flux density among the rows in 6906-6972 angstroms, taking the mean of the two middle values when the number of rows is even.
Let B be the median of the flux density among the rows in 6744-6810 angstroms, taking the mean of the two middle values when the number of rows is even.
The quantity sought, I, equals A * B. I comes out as 9.9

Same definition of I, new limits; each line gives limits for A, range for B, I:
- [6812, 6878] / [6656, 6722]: 9.9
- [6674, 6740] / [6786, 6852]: 10.1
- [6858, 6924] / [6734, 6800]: 9.9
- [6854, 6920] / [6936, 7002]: 10.3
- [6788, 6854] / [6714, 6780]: 9.9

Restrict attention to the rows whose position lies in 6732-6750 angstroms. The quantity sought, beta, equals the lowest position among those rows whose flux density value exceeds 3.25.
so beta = 6733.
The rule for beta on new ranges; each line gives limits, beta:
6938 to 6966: 6946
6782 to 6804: 6799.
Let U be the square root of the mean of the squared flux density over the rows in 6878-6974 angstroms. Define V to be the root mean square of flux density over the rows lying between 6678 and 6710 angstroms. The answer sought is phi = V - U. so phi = -0.17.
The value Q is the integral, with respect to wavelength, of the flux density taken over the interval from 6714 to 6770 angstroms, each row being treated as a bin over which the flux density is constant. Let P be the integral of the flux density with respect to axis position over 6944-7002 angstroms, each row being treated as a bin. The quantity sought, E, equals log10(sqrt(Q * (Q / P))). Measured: 1.137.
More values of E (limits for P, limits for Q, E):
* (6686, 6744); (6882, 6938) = 1.112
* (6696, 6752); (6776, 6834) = 1.119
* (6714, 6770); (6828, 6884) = 1.107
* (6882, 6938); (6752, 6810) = 1.127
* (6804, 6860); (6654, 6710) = 1.125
